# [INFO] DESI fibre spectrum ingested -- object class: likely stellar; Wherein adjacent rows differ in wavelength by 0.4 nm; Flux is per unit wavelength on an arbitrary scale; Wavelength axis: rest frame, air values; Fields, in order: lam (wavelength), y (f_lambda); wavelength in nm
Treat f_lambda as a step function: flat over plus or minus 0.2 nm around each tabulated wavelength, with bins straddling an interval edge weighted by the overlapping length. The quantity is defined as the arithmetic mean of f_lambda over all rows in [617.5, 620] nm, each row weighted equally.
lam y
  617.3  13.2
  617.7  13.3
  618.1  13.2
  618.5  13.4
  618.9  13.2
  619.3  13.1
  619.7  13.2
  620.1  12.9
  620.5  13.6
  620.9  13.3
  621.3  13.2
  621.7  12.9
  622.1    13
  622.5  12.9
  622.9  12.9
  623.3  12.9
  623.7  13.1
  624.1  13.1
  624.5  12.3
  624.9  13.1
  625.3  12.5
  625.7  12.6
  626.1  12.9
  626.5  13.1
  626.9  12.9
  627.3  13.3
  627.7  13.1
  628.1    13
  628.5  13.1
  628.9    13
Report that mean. 13.2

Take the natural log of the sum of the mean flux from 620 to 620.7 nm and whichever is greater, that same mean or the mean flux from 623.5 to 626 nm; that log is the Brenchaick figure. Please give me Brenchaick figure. 3.28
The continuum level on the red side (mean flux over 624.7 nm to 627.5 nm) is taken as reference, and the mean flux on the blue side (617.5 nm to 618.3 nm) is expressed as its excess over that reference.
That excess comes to 0.34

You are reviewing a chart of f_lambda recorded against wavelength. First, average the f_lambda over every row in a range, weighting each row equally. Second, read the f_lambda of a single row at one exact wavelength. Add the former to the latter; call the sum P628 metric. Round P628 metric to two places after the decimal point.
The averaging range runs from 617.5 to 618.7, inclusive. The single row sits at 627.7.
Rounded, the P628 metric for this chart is 26.40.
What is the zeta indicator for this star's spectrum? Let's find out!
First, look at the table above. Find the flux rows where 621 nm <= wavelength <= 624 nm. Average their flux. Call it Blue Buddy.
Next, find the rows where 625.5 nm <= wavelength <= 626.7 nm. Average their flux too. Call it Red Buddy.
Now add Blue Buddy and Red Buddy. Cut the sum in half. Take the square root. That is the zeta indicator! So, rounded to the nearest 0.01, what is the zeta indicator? 3.60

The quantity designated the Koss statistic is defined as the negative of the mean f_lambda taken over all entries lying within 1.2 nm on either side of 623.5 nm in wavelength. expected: -12.9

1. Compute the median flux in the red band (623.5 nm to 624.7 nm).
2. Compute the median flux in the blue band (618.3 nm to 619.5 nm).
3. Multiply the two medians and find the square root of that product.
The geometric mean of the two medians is 13.1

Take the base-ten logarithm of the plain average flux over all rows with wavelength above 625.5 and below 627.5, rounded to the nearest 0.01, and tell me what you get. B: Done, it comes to 1.11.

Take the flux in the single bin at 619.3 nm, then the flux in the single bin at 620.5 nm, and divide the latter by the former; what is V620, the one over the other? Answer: 1.04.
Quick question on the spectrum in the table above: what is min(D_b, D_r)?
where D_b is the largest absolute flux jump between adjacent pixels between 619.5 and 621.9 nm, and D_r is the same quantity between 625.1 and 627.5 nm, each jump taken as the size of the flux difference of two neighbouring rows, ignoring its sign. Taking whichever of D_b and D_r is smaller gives 0.40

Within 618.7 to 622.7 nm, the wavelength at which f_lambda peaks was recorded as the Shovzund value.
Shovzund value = 620.5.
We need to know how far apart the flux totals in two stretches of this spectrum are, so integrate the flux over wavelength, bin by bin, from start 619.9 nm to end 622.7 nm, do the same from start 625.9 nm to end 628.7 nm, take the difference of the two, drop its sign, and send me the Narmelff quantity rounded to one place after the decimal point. 0.2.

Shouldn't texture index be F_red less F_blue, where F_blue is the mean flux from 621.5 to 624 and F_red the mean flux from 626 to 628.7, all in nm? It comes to 0.1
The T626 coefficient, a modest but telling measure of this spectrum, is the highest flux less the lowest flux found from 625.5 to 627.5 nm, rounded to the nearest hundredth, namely 0.70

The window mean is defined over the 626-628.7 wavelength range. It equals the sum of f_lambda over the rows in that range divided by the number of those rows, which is 13.06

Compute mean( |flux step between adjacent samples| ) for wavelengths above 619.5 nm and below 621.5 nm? 0.35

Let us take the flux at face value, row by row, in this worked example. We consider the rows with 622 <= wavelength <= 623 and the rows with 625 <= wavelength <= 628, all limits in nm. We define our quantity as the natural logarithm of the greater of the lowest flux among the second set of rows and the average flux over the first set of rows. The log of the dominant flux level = 2.560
